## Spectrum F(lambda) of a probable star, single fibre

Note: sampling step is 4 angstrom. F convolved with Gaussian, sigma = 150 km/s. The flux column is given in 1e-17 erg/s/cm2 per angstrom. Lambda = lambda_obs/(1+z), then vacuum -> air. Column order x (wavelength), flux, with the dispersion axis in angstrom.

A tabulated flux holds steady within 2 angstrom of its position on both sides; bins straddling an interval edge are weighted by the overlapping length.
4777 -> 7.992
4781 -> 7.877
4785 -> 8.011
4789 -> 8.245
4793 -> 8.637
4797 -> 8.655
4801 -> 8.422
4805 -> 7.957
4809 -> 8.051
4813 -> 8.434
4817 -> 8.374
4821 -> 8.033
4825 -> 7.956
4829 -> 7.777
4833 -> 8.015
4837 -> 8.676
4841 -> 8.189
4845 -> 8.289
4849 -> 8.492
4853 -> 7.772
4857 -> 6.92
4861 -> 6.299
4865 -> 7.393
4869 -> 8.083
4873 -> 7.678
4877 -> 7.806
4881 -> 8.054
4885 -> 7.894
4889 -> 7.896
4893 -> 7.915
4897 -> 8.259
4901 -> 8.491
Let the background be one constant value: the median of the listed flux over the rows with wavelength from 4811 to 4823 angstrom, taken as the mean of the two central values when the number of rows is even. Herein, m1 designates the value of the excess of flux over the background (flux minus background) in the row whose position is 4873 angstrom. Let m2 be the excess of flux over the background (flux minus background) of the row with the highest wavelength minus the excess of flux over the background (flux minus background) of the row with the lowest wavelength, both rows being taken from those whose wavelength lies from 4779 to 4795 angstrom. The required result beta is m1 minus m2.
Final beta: -1.46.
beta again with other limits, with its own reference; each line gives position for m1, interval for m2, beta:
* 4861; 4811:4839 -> -2.32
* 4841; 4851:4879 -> -0.22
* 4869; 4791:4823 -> 0.31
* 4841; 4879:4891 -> -0.03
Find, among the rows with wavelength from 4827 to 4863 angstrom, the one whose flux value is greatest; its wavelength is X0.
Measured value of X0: 4837 angstrom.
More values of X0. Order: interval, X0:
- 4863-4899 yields 4897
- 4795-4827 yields 4797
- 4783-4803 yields 4797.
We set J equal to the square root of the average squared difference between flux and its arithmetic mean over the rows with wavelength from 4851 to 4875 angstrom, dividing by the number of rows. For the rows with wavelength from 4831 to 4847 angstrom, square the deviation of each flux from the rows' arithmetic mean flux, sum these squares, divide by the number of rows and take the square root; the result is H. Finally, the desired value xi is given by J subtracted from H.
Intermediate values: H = 0.24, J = 0.59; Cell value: -0.4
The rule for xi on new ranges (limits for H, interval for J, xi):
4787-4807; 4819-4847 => 0.0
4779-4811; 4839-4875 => -0.4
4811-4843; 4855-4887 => -0.3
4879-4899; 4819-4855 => -0.2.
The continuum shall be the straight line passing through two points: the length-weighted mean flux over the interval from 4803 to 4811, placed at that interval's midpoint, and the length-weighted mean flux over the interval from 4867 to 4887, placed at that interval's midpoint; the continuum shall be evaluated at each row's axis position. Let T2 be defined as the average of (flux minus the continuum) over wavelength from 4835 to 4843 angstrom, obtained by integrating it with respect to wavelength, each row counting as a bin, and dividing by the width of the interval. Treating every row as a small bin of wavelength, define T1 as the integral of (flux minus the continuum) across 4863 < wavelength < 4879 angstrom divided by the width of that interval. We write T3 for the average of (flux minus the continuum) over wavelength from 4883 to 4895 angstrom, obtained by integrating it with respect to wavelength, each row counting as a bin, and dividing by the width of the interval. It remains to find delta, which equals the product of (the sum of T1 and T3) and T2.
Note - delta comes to -0.07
